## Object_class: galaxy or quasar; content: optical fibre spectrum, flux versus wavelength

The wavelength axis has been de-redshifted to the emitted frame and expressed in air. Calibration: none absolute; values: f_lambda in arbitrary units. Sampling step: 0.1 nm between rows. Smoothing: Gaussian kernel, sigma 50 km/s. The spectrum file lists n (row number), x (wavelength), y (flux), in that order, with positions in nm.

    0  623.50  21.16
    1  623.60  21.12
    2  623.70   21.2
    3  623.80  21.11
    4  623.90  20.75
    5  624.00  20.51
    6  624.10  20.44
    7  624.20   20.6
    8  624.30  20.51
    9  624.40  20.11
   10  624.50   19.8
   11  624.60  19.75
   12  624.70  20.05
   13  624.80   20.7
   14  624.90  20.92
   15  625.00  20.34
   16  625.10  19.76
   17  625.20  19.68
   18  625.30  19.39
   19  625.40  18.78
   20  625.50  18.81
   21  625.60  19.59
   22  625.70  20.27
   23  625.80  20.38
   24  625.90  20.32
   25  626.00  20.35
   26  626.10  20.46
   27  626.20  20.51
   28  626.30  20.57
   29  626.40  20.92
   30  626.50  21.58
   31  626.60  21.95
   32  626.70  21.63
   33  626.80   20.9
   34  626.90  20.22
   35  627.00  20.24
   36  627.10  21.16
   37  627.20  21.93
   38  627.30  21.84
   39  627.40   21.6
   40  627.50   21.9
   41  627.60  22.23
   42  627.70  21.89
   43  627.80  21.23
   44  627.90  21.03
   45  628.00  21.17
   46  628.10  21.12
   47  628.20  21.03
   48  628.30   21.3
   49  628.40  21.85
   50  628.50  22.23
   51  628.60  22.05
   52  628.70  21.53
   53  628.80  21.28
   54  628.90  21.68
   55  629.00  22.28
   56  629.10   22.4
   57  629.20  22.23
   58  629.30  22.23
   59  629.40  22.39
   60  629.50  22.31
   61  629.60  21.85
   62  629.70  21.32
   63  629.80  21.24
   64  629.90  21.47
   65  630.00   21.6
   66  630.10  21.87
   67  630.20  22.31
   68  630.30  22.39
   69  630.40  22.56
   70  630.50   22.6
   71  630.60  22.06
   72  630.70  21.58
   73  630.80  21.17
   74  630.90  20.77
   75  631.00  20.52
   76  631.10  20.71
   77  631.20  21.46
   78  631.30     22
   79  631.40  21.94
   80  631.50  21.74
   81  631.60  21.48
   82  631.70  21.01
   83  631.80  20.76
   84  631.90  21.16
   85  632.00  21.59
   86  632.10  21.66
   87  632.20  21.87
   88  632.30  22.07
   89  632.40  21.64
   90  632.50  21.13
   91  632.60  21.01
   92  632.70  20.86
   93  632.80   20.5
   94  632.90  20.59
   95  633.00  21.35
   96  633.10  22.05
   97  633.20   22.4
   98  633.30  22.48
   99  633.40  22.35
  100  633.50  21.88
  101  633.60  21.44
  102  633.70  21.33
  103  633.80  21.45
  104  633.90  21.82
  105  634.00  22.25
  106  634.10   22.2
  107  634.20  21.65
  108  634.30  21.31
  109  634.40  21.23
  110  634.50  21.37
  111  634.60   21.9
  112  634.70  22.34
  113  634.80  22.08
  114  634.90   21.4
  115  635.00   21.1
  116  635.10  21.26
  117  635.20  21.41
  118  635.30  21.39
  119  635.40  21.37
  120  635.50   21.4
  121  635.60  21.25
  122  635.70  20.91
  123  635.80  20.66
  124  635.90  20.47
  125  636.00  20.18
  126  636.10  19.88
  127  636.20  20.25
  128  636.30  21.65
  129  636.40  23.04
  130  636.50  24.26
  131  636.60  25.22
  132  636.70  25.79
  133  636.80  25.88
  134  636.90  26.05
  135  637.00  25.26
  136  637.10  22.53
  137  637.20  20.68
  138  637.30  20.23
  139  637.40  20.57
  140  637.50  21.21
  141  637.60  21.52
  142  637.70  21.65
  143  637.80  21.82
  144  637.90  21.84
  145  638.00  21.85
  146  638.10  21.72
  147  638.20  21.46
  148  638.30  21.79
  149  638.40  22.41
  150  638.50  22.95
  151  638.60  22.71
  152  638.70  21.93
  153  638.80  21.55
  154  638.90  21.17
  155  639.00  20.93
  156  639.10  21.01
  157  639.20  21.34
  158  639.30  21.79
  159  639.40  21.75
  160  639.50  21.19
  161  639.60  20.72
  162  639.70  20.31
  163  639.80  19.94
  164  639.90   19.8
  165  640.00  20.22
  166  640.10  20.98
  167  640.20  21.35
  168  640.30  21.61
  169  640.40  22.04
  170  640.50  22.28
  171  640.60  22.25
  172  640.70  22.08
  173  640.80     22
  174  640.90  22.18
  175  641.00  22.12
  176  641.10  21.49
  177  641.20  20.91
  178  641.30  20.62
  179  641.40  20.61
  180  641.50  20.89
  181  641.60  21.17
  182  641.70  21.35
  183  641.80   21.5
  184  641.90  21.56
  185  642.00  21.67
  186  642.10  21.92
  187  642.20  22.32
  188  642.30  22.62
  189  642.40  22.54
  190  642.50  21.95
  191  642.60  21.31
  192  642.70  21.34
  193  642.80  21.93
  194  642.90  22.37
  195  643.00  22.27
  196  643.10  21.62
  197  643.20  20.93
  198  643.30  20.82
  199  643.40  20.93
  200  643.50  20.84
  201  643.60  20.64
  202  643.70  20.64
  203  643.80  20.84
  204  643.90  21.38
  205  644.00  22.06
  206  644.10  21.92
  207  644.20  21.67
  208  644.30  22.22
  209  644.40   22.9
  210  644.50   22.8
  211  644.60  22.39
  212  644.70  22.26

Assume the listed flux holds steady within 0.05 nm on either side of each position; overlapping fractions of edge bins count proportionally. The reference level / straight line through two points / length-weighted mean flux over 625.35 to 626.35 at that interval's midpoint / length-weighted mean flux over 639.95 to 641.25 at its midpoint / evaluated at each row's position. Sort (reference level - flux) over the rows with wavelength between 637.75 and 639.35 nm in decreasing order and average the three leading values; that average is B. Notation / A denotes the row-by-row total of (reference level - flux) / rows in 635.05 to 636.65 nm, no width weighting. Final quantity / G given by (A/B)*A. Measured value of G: 100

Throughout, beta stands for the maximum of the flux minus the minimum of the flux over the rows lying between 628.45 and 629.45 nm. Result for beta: 1.12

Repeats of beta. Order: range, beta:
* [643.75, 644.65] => 2.06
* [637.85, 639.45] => 2.02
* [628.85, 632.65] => 2.08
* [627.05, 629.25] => 1.37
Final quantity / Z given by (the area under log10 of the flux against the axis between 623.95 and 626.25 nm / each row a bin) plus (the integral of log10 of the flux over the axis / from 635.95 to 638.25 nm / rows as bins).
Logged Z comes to 6.10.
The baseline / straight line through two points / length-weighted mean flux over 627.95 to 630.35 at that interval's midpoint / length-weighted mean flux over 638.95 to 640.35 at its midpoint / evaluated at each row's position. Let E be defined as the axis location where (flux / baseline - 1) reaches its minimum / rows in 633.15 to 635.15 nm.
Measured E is 635.00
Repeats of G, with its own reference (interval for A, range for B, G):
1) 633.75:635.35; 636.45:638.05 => 140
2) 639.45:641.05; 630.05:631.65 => -264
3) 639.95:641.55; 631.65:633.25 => 74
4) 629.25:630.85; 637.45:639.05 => 1747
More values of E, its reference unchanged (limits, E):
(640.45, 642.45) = 641.40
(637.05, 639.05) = 637.30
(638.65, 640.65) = 639.90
